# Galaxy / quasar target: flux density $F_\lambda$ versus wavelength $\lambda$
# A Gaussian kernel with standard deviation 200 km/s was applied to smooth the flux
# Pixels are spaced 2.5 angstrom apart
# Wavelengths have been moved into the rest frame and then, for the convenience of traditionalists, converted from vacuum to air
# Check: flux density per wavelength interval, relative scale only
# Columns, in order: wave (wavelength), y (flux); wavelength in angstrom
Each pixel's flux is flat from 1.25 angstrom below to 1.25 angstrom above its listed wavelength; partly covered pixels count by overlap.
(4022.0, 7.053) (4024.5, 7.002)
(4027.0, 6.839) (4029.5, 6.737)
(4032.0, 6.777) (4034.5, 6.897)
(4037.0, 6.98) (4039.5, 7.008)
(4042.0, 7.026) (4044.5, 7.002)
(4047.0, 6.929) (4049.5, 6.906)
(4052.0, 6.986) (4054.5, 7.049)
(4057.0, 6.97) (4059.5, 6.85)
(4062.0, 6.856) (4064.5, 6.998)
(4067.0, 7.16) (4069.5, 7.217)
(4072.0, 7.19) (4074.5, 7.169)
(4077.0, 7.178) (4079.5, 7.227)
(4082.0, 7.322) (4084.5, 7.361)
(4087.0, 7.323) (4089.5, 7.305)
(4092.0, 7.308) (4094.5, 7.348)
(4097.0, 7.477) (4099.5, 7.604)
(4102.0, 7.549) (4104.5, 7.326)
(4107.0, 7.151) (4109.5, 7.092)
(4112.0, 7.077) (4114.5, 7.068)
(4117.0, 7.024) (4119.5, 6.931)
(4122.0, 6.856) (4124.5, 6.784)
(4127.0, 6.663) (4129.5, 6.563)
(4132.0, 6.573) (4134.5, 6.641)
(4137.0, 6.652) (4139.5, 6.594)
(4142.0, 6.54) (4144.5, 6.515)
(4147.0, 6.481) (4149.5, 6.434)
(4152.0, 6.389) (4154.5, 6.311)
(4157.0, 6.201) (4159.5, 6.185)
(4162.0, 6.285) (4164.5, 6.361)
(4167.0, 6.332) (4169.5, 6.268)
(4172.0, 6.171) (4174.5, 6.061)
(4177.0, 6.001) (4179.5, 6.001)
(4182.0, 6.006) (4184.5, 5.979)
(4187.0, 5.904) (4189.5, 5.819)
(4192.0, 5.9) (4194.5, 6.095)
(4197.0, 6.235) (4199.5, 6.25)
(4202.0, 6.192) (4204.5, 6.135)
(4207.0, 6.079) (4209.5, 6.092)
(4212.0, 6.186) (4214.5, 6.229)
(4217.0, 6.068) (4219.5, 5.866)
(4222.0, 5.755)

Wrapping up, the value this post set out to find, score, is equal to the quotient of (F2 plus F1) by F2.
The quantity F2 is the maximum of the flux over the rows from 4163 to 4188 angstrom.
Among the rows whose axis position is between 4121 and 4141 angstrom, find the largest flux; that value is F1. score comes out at 2.08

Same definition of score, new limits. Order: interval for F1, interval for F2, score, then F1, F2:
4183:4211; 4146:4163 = 1.96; 6.25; 6.481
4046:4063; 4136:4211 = 2.06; 7.049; 6.652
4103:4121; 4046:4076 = 2.02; 7.326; 7.217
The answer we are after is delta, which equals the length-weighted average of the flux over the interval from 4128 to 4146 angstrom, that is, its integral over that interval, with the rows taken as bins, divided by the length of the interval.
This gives 6.6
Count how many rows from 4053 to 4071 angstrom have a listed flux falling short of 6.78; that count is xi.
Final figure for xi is 0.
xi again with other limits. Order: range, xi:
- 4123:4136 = 4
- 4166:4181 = 6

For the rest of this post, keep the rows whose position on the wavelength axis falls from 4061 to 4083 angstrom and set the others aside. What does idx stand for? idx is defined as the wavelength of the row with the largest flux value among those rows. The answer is 4082.0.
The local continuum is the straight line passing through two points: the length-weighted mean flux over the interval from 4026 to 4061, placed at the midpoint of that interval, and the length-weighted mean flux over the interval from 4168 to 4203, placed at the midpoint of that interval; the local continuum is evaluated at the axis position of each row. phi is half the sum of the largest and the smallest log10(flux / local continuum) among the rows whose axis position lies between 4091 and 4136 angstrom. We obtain 0.037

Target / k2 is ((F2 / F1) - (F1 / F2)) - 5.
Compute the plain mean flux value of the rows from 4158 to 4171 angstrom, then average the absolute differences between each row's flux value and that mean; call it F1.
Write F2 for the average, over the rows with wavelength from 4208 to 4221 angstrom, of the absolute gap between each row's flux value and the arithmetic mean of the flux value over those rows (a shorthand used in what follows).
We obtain -3.5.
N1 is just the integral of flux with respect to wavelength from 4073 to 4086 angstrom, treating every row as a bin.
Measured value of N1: 94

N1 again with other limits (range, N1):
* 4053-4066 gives 90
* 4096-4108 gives 89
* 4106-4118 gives 85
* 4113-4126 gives 90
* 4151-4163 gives 75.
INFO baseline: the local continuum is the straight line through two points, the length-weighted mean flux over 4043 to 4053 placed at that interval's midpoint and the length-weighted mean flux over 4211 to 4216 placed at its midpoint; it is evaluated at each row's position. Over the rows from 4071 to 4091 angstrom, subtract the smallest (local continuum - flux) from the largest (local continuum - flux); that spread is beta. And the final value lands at 0.24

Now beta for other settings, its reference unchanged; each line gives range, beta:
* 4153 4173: 0.20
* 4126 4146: 0.12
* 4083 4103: 0.34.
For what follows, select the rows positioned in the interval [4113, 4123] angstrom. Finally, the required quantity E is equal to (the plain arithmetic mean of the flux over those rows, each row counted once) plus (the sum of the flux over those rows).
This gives 34.8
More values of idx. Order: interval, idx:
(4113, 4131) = 4114.5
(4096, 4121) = 4099.5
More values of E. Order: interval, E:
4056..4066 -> 34.6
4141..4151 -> 32.5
